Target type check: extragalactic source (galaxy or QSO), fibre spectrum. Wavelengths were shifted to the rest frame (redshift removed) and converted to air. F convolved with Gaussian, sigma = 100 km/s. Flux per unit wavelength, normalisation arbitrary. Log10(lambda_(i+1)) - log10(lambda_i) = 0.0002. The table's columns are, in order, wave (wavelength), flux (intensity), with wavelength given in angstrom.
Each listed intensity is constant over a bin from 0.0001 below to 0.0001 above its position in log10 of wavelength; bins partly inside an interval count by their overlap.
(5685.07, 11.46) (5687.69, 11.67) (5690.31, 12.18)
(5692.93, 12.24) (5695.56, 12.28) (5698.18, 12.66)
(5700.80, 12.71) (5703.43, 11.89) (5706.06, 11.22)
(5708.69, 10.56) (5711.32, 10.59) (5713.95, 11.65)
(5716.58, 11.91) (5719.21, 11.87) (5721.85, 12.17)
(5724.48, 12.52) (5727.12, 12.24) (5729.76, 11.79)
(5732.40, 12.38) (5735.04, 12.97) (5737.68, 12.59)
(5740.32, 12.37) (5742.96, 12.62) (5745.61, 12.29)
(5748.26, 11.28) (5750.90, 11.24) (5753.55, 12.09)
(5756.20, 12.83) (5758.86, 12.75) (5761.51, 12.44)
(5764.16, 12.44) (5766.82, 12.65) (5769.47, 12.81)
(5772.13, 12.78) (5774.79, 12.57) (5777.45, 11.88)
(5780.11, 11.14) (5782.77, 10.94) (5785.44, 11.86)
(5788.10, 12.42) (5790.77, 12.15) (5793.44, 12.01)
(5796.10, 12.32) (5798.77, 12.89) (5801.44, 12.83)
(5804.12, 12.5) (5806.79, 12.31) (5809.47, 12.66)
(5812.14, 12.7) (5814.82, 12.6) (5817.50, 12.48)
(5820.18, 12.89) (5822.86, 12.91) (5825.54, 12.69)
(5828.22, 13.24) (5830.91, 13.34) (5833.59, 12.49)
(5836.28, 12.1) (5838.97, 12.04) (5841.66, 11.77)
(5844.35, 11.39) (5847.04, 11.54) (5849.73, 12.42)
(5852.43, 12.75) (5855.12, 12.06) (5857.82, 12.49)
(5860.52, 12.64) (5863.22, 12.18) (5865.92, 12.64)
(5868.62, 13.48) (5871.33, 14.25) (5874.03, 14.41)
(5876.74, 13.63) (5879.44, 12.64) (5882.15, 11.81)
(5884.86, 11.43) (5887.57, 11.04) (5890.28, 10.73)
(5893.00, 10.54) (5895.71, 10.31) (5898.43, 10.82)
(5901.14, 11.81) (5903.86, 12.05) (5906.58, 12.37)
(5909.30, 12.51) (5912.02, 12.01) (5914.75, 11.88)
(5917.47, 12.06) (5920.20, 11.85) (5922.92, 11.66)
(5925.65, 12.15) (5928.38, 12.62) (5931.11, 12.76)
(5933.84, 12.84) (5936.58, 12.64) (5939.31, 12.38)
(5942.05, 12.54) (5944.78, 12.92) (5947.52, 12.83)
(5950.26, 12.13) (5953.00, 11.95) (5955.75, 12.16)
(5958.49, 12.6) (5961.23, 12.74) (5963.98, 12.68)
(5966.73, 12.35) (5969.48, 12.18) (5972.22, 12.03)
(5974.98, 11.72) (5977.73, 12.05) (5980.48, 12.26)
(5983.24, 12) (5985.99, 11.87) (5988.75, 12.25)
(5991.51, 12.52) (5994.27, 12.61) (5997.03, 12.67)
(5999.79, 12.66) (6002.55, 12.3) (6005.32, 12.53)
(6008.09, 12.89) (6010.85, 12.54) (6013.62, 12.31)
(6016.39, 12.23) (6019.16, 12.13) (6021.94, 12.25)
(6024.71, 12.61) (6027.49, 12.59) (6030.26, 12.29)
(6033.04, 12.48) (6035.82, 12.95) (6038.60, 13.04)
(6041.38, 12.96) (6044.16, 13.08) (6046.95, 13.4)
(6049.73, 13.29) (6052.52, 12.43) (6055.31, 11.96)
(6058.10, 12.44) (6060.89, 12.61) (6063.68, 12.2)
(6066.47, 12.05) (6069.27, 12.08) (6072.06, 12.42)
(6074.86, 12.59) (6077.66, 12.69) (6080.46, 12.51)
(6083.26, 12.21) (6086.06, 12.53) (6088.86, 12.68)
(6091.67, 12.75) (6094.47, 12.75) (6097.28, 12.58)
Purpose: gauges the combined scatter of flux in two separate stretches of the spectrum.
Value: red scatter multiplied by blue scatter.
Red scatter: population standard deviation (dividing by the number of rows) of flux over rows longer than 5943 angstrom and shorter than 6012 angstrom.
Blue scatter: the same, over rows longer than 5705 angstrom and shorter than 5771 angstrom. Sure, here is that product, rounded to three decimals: 0.219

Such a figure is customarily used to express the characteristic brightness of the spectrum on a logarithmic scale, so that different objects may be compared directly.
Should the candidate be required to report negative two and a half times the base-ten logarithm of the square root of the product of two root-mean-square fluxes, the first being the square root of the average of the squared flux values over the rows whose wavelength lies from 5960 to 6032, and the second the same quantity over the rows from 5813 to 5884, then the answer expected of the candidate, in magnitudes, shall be -2.74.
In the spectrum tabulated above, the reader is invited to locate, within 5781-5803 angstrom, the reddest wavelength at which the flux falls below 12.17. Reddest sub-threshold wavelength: 5793.44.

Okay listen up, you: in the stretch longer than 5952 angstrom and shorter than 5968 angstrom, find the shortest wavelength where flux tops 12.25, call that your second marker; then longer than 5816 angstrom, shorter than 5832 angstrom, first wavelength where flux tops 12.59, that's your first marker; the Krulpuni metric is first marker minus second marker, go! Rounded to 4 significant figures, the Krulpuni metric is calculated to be -138.3 angstrom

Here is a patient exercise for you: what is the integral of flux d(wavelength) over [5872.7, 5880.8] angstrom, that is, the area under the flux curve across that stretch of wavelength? 110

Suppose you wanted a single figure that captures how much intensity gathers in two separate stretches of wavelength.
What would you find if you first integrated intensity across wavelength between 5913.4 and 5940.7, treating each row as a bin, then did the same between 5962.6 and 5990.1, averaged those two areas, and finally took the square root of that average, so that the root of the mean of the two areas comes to 18.29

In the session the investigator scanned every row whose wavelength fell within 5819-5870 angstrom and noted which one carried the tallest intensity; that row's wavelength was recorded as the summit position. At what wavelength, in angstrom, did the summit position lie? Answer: 5868.62 angstrom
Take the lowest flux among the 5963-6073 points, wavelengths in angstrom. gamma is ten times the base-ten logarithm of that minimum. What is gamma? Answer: 10.7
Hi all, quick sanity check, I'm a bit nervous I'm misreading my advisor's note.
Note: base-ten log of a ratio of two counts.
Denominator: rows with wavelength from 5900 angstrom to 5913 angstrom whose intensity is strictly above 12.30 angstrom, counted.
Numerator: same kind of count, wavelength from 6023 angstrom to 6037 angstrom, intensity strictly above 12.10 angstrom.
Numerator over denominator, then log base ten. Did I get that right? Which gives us 0.4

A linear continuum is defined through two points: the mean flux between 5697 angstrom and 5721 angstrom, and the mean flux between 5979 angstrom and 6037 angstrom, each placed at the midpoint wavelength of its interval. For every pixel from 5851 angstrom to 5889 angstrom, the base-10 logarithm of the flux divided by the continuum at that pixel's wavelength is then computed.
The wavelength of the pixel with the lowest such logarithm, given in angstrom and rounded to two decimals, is 5887.57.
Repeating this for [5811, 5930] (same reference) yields 5895.71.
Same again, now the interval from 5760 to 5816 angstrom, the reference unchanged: 5782.77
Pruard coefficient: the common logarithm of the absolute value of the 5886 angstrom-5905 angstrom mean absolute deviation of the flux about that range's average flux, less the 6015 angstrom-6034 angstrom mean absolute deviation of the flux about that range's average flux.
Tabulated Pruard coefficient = -0.5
